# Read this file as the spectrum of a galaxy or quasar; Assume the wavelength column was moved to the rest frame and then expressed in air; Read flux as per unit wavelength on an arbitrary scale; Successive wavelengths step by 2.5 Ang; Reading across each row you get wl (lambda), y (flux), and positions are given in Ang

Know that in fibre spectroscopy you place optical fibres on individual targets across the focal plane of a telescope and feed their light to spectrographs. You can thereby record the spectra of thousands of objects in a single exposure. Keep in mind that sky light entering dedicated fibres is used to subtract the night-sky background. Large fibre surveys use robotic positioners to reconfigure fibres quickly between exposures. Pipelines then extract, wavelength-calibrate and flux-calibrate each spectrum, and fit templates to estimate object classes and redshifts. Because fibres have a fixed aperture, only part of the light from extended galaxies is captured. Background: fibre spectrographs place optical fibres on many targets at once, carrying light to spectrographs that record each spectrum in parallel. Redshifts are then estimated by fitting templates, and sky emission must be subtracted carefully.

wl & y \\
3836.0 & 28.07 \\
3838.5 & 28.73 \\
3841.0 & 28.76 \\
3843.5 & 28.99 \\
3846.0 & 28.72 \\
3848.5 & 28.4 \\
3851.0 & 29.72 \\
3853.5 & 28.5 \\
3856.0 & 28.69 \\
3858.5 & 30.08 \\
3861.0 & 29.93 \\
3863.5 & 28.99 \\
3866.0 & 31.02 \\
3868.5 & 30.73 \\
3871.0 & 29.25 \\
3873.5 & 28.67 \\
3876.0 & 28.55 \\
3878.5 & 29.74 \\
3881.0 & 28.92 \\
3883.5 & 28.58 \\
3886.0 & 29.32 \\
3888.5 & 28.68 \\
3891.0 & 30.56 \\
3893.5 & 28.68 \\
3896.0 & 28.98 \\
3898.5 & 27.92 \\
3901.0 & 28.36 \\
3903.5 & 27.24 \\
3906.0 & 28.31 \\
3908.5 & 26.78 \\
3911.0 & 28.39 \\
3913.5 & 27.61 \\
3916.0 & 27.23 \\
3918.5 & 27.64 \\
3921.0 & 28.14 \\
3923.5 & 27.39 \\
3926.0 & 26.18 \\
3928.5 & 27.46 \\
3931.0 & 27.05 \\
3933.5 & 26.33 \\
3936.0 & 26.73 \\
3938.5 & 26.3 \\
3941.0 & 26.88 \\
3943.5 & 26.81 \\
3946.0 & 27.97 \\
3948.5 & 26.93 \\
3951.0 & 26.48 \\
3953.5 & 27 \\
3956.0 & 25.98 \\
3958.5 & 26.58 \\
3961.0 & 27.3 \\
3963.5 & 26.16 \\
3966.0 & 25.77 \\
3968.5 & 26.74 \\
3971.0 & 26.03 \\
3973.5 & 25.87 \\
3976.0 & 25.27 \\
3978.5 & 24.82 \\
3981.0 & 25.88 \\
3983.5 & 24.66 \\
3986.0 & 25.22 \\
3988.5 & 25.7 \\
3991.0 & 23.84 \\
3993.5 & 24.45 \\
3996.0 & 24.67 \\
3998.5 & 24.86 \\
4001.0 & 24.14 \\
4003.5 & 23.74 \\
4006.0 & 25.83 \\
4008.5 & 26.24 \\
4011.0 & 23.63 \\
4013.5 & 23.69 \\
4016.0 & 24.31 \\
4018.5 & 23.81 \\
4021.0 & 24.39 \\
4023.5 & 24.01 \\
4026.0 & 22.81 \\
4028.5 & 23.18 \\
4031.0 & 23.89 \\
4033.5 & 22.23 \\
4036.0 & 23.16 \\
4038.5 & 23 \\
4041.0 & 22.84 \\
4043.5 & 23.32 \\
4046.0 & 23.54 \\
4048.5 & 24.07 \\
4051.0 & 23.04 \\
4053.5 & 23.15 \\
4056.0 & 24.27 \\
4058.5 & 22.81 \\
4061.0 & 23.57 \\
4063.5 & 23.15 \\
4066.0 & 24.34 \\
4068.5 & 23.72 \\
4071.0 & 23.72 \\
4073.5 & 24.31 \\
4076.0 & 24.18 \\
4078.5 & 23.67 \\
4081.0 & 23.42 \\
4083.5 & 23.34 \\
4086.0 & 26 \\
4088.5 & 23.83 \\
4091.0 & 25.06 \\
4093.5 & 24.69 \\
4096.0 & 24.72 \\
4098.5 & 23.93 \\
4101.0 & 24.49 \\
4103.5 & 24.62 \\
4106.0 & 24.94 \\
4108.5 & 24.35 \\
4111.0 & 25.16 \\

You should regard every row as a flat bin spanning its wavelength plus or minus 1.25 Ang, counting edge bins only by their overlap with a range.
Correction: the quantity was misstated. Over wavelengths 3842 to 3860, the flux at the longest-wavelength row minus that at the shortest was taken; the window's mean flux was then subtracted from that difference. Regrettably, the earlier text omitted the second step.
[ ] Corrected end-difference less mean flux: -27.9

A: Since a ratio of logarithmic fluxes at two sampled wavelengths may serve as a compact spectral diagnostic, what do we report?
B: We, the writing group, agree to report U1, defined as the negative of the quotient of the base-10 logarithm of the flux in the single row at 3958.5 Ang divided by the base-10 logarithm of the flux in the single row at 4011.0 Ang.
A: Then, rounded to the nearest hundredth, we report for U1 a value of -1.04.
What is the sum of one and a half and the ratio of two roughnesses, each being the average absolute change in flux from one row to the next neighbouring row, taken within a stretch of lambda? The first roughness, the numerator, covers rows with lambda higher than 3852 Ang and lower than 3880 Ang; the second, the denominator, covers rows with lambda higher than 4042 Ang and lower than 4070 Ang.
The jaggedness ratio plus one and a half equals 2.6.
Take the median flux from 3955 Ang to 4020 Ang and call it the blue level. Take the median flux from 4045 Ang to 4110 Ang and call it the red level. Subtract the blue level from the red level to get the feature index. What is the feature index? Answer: -1.2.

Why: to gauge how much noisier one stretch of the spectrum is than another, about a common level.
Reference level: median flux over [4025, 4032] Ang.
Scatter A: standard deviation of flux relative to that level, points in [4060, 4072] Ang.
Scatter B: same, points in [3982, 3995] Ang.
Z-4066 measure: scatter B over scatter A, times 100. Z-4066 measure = 167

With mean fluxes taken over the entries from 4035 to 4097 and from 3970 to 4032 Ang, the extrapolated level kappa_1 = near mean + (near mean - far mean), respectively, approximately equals 23.0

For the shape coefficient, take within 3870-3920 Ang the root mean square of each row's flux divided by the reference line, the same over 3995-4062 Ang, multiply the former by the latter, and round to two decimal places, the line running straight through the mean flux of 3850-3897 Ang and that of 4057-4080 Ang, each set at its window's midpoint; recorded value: 0.95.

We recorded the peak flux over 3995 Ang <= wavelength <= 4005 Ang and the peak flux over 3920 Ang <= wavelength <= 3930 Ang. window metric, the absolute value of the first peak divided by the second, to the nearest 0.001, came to 0.883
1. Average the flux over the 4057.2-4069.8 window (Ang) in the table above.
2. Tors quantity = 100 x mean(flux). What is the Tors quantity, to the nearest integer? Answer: 2352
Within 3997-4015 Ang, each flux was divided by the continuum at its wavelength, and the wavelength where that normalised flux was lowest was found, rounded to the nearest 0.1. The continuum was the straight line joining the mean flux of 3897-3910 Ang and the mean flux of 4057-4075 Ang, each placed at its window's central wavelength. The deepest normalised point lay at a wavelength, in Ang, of 4003.5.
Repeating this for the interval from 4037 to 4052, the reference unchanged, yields 4041.0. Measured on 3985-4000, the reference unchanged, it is 3991.0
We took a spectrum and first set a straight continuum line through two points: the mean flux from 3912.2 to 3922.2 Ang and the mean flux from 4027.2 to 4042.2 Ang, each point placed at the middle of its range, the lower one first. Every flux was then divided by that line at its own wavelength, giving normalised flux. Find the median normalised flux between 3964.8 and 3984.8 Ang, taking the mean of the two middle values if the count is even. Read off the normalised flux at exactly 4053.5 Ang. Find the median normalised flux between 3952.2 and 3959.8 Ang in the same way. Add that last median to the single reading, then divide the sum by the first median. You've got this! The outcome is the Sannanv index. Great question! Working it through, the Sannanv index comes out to 2.04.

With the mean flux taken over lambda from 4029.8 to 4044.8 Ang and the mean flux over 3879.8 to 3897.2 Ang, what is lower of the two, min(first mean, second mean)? 23.1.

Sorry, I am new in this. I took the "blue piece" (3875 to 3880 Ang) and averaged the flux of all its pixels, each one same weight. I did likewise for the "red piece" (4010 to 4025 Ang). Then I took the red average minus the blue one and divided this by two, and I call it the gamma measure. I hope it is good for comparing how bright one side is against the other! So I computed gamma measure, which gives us -2.6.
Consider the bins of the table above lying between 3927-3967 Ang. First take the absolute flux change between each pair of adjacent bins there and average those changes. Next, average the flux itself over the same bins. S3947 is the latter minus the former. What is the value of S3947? 26.1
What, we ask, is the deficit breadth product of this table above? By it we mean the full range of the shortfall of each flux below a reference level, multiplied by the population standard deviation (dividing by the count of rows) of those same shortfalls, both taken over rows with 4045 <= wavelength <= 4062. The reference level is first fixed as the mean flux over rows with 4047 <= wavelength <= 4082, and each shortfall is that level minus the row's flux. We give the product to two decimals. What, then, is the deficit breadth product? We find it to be 0.73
